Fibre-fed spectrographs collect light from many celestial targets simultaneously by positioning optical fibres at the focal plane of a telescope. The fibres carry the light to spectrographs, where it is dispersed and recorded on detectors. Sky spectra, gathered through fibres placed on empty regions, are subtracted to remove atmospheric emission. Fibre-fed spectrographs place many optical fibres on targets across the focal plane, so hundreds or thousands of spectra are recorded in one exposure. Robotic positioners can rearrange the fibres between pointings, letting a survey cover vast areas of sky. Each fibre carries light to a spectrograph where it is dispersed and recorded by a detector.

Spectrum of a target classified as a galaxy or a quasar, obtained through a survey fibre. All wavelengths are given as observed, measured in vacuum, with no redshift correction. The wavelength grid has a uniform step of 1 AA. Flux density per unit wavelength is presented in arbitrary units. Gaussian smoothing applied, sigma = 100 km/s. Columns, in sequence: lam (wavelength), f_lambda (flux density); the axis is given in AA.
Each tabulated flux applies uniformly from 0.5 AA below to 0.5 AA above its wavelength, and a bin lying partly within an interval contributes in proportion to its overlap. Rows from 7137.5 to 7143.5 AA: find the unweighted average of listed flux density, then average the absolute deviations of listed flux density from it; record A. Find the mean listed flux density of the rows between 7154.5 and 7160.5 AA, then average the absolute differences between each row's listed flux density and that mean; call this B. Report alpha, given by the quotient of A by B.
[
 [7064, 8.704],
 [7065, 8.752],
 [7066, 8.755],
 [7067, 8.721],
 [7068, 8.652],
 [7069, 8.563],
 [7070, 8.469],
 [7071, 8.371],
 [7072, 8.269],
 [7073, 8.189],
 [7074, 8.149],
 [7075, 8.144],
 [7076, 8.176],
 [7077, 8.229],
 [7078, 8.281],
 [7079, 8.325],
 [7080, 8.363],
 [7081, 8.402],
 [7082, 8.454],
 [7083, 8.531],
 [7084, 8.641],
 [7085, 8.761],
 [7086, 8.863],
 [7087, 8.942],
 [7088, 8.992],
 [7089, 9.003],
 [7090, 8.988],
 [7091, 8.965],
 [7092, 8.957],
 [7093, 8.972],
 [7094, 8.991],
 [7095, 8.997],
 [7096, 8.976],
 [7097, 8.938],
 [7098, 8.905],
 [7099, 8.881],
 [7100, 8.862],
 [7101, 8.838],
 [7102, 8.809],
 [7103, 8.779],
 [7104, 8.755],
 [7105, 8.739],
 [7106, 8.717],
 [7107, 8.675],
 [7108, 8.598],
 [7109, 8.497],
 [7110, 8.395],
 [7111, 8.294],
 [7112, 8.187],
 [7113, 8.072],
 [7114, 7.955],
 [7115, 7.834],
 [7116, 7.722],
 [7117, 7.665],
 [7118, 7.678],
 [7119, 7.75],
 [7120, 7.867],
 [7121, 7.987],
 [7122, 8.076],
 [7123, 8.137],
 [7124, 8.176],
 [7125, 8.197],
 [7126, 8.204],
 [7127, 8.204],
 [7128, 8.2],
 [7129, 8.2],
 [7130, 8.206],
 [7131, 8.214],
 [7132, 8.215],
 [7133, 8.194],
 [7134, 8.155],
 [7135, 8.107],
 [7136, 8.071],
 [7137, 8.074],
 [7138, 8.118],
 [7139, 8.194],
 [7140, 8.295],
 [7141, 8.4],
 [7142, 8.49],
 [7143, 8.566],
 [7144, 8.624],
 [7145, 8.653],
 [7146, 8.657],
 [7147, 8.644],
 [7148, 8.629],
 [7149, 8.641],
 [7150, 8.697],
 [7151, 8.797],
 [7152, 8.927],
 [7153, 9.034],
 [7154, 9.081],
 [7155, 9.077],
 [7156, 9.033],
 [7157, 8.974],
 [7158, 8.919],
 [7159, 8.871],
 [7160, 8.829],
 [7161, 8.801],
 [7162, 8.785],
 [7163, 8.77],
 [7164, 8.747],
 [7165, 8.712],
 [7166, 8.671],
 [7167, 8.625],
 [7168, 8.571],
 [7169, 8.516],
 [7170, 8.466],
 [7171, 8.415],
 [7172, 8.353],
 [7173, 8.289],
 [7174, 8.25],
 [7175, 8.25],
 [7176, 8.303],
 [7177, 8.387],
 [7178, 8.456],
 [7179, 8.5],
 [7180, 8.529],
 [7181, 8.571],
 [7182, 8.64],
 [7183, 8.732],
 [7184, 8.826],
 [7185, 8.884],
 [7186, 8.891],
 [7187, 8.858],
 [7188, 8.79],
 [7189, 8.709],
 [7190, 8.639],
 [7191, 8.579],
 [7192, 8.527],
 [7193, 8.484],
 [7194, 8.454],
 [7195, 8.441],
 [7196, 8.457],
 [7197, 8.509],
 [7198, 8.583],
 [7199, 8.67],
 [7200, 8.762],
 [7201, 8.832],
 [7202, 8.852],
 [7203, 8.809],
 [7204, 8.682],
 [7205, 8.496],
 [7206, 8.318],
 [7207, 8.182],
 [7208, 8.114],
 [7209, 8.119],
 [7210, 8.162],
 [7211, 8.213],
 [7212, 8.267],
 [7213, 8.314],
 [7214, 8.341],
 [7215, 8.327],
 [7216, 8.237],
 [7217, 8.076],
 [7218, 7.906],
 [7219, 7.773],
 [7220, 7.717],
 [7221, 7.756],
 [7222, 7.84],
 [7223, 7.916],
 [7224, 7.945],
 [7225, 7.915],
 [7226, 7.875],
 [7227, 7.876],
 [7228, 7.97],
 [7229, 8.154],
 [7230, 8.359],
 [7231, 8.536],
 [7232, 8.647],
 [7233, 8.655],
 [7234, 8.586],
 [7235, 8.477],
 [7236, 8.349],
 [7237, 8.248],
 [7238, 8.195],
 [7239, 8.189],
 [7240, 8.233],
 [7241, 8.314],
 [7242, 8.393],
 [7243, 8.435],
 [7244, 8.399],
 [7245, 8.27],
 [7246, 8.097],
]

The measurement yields 2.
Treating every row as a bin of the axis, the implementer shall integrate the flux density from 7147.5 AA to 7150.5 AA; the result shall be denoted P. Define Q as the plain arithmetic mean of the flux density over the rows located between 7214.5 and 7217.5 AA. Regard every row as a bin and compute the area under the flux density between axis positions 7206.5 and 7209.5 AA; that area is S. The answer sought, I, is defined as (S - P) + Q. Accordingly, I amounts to 6.7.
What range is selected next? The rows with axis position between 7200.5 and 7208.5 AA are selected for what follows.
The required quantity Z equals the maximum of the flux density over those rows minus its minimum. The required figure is 0.74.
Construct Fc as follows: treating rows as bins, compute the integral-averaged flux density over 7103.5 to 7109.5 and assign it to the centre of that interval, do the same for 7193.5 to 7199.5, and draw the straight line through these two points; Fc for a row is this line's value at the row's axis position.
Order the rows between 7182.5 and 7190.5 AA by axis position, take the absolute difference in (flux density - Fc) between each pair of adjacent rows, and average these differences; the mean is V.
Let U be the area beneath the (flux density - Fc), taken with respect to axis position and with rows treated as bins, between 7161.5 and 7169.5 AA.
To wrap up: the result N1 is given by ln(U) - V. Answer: -0.22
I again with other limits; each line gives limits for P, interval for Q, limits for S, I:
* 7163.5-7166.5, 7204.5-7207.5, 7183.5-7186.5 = 8.8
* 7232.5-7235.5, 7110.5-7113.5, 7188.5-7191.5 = 8.4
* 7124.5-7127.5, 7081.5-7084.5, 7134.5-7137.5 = 8.2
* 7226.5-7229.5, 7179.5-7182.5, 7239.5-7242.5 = 9.5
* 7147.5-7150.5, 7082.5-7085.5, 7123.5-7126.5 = 7.3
